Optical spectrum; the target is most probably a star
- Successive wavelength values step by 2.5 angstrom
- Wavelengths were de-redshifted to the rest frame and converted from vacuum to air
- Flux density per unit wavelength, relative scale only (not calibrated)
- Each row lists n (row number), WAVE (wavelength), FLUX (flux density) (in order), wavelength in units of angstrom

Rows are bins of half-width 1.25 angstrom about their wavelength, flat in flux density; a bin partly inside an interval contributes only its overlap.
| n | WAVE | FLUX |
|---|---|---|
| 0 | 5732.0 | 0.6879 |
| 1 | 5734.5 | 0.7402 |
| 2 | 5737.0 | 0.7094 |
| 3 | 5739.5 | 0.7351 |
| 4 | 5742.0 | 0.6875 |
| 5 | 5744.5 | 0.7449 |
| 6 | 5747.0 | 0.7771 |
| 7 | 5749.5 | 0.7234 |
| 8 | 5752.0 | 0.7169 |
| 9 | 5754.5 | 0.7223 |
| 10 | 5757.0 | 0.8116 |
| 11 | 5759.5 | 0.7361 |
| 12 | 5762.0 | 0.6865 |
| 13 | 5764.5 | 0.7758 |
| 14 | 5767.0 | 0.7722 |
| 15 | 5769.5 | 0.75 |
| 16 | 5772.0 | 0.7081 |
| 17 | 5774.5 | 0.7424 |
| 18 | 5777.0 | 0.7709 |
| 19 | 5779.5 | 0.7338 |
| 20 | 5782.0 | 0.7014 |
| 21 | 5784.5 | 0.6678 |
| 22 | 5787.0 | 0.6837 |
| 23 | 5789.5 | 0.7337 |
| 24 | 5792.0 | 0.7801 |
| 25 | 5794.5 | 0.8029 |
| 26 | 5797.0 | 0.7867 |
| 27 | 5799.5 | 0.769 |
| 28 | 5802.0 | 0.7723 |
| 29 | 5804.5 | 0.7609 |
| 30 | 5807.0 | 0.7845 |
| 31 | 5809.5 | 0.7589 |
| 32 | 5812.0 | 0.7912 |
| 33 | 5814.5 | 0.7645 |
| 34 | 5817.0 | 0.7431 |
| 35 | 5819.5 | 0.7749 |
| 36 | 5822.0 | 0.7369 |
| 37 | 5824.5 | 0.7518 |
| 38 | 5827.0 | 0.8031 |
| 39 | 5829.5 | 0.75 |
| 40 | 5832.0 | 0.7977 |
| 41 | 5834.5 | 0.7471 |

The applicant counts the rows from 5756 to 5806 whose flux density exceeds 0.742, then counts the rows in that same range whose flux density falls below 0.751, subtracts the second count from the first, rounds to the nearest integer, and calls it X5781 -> 2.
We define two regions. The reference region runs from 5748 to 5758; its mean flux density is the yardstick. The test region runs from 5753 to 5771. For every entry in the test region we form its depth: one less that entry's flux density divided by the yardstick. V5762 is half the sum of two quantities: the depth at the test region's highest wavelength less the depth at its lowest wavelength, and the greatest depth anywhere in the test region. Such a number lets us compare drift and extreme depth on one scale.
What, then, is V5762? 0.02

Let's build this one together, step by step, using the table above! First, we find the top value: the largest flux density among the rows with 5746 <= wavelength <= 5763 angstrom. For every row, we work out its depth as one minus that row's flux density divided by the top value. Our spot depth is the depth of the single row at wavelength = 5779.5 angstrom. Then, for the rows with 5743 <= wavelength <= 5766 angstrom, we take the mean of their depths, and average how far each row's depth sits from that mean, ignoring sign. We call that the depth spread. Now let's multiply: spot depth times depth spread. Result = 0.0035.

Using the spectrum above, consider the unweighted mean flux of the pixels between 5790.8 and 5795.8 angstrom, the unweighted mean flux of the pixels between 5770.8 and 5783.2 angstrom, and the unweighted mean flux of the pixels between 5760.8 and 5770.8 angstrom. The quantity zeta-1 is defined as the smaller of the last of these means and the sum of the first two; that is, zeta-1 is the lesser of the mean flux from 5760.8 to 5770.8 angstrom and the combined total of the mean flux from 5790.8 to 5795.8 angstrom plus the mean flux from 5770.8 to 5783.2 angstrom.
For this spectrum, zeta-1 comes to 0.746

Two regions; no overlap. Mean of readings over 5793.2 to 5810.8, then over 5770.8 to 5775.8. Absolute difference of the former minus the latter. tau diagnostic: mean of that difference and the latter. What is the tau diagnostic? 0.388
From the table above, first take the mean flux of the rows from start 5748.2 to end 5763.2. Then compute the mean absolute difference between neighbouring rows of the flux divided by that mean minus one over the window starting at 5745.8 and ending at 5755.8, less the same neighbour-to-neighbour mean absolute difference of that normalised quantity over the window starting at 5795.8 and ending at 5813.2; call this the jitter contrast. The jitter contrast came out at 0.00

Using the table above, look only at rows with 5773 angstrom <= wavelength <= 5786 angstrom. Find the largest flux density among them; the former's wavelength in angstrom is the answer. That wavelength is 5777.0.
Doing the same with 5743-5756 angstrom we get 5747.0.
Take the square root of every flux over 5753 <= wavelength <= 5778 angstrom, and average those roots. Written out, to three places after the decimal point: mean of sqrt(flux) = 0.864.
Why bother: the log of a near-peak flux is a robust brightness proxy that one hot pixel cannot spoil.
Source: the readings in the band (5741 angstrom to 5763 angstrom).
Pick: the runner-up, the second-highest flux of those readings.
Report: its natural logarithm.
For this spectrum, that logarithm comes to -0.252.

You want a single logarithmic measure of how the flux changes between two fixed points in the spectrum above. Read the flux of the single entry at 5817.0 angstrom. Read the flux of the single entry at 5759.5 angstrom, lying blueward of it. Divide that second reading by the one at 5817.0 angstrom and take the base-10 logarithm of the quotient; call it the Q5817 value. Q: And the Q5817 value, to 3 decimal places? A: -0.004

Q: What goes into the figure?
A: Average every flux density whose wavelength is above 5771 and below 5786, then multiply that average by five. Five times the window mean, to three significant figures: 3.60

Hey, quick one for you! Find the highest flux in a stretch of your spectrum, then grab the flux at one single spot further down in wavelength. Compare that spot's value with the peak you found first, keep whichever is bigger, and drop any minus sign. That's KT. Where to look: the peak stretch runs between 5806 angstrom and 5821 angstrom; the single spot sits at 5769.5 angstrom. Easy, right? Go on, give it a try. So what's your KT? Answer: 0.791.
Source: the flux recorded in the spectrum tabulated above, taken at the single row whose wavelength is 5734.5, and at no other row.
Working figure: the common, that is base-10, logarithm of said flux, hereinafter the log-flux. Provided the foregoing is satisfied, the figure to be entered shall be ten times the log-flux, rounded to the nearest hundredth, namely -1.31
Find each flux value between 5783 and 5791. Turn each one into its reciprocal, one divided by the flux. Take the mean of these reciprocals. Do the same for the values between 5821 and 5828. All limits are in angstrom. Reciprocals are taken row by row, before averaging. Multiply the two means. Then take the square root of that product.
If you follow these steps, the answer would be 1.37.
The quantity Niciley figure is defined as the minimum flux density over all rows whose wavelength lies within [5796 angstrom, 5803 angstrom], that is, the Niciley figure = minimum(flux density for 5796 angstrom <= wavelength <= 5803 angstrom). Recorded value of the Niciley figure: 0.769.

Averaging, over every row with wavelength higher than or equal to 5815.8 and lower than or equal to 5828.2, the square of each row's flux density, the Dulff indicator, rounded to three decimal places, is 0.581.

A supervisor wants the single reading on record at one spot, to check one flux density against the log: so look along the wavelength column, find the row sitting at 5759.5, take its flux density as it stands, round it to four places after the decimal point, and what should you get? 0.7361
